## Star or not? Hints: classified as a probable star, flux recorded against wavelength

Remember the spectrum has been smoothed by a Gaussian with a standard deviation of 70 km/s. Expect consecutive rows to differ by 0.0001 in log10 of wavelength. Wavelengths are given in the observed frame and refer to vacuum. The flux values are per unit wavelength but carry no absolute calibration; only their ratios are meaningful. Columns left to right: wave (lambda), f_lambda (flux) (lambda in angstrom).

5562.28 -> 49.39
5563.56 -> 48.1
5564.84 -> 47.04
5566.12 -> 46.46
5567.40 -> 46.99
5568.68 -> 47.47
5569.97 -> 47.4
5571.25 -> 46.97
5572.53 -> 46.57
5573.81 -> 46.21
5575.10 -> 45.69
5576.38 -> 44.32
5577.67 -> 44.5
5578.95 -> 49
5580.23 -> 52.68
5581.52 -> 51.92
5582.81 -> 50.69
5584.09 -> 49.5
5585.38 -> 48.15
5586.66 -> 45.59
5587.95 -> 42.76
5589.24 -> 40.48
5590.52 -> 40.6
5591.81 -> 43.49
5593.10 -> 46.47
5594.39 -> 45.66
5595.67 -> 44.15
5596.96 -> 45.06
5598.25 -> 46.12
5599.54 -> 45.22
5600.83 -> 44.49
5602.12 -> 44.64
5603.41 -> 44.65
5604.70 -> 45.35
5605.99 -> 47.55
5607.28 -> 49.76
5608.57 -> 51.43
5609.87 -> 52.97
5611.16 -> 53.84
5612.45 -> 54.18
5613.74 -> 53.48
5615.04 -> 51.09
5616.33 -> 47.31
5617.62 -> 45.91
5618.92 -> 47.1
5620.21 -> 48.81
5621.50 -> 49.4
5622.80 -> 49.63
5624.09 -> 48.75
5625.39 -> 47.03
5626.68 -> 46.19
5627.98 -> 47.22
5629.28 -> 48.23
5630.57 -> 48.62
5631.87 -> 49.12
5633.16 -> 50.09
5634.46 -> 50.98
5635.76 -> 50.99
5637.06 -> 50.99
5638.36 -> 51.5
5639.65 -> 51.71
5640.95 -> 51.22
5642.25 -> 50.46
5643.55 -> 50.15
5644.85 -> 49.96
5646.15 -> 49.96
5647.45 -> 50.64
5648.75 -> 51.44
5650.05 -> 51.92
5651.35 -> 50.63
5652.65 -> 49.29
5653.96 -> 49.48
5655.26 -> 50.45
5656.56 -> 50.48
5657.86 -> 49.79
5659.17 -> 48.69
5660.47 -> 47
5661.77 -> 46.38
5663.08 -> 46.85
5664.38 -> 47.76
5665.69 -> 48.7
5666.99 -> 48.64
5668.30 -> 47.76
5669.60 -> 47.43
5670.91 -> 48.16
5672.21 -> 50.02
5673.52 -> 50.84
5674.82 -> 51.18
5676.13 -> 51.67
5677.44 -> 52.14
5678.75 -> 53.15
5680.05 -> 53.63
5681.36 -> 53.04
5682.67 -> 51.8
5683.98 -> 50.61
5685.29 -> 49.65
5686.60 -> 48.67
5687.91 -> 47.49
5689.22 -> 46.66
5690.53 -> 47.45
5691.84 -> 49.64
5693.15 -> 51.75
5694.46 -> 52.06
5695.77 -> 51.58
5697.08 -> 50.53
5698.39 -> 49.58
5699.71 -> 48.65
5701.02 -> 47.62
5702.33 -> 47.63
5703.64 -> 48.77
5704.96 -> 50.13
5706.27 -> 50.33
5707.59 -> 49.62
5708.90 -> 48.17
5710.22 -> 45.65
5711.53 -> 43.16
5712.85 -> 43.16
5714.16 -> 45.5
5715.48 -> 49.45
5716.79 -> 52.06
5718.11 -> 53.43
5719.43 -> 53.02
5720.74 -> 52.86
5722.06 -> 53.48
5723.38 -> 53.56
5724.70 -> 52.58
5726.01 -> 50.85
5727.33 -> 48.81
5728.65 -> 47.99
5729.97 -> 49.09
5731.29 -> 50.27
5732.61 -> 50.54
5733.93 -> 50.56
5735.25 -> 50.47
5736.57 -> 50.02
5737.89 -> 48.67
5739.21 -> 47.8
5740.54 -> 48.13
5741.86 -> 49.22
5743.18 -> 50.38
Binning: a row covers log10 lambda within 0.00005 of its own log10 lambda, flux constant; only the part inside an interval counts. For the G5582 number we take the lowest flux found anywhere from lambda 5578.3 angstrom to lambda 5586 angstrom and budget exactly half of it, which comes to 24.1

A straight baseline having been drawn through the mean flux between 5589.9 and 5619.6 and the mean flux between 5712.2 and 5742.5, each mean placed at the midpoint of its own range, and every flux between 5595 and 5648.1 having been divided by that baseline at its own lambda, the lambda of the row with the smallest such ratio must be 5595.67 angstrom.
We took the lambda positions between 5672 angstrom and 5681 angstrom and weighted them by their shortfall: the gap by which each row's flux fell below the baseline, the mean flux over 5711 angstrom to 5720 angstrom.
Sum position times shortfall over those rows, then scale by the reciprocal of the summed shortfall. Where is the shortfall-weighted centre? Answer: 5677.1 angstrom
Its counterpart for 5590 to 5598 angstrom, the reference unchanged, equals 5593.2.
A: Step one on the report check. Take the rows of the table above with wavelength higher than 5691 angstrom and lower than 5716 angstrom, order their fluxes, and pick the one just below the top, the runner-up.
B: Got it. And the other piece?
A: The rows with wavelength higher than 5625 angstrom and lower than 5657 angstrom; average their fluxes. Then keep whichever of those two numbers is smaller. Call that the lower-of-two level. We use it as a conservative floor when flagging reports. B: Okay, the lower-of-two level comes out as 50.0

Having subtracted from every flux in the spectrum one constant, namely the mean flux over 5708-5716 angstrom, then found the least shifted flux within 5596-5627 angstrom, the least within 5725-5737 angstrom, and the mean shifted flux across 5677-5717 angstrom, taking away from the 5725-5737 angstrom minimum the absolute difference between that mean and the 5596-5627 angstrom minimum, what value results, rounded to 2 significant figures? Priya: -2.7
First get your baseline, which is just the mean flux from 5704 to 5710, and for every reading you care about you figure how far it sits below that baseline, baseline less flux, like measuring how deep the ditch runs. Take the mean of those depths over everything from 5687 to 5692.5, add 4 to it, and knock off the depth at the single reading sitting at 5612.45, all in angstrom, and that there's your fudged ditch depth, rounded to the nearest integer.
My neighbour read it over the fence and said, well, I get 10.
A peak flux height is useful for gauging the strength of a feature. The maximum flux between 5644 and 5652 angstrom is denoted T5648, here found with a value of 51.92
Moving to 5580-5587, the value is 52.68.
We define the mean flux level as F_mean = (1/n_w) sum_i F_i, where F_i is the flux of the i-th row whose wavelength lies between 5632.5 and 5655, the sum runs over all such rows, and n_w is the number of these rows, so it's 50.7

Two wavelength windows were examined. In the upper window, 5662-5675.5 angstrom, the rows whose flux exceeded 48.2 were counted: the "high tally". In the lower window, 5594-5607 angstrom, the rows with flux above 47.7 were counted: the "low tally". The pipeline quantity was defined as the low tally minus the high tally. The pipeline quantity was -5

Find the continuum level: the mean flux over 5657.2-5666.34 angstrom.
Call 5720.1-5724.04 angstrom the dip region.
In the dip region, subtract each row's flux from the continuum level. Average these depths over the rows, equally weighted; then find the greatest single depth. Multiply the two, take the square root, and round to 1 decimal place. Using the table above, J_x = 5.2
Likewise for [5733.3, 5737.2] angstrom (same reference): 2.3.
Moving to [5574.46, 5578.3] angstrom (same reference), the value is 3.3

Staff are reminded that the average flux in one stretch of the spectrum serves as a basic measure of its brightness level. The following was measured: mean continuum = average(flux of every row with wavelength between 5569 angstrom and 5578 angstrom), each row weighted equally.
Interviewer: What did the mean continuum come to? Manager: 46.0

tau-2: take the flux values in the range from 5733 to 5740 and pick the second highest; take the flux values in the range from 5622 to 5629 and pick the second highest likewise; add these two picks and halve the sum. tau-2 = 49.6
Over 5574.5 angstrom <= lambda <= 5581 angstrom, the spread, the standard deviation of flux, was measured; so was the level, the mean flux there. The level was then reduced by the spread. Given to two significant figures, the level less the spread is 44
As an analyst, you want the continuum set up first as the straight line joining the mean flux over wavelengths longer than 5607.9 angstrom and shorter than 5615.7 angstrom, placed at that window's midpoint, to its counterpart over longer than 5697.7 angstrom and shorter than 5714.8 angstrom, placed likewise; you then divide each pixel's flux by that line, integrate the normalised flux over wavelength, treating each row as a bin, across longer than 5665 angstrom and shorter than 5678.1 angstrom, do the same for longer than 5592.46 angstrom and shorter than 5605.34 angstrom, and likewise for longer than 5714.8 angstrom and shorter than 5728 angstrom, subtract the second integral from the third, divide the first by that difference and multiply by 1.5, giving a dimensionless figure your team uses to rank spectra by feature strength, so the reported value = 5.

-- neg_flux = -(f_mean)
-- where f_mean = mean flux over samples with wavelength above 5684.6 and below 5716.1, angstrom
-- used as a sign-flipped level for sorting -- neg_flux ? -48.5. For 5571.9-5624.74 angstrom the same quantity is -47.4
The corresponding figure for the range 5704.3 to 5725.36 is -49.8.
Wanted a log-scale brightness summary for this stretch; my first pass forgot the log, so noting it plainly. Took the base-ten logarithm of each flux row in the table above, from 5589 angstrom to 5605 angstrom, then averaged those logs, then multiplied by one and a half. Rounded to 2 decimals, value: 2.47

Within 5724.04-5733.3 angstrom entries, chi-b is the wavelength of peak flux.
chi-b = 5724.70 angstrom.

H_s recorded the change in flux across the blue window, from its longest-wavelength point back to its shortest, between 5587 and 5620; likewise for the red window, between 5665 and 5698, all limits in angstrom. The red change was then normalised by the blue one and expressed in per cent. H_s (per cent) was 42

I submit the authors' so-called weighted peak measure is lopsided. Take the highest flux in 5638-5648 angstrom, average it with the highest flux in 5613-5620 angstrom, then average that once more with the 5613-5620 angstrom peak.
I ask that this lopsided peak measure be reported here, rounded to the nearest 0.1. 53.0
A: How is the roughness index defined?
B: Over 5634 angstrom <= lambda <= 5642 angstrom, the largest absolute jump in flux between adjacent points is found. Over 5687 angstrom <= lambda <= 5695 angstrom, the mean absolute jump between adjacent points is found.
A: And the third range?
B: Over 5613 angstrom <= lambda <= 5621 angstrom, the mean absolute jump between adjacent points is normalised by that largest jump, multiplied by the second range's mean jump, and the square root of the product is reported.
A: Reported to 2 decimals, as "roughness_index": 2.26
